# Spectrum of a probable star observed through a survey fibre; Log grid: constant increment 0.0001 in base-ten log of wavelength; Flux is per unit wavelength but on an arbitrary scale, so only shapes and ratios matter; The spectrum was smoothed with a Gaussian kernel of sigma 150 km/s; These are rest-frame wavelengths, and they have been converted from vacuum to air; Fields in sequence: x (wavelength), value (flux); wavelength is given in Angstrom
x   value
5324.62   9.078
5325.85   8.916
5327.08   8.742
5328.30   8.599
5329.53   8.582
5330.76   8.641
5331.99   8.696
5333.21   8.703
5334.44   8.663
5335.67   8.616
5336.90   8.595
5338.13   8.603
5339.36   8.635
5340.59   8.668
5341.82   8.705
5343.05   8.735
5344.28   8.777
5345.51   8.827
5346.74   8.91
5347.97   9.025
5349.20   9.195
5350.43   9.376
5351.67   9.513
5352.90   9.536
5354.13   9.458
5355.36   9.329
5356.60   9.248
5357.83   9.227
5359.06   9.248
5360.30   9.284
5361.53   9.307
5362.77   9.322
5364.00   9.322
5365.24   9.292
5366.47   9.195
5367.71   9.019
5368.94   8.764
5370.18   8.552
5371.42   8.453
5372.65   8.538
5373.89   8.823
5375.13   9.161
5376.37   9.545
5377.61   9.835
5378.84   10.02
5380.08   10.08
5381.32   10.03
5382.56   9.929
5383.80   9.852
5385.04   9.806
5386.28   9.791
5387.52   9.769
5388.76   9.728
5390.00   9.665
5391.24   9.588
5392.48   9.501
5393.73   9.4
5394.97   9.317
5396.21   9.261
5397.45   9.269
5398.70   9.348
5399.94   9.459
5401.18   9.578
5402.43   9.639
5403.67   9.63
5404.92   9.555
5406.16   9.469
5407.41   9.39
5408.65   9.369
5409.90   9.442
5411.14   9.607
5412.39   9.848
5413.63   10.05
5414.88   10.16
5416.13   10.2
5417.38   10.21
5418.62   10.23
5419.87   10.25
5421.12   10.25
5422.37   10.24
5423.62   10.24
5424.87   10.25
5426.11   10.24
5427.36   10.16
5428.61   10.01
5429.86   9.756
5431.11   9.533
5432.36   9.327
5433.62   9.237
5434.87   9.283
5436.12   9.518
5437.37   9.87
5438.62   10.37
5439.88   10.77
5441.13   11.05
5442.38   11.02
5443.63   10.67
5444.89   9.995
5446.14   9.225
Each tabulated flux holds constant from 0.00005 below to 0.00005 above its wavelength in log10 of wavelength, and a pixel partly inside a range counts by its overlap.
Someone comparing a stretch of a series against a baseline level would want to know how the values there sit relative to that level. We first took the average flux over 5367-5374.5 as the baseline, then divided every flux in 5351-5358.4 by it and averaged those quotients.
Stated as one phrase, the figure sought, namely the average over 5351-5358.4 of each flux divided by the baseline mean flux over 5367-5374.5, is 1.08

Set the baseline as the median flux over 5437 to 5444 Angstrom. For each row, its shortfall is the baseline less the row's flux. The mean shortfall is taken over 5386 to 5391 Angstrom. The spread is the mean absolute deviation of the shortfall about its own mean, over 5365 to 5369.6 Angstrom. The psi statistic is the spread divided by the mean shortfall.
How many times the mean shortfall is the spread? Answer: 0.18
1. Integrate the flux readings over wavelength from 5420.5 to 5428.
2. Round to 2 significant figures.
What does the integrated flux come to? 77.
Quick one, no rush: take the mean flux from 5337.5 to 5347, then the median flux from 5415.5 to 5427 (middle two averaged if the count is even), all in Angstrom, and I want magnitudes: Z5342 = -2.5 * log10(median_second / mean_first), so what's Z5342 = -0.17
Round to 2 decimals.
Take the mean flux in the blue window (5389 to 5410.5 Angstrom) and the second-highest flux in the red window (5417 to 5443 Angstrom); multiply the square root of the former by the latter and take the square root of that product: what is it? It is 5.82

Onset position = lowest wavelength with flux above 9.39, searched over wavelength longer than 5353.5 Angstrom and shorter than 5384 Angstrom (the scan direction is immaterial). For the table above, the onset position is 5354.13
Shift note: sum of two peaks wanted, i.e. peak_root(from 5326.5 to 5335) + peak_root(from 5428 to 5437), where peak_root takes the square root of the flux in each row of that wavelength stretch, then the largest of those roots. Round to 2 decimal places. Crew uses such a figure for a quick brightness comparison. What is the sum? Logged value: 6.12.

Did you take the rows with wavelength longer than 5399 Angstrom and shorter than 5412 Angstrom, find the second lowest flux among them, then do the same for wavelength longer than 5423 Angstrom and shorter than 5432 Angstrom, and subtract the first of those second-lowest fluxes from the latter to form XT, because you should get 0.4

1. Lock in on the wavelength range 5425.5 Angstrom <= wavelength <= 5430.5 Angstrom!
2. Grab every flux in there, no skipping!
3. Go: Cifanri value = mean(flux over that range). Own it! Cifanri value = 10.0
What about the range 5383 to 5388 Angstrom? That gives 9.8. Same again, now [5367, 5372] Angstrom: 8.7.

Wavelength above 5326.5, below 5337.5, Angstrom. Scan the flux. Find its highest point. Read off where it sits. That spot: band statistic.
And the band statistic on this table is 5327.08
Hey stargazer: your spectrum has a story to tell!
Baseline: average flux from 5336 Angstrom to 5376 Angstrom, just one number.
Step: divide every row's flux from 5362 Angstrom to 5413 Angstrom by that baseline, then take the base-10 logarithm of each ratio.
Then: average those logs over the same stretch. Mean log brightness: 0.020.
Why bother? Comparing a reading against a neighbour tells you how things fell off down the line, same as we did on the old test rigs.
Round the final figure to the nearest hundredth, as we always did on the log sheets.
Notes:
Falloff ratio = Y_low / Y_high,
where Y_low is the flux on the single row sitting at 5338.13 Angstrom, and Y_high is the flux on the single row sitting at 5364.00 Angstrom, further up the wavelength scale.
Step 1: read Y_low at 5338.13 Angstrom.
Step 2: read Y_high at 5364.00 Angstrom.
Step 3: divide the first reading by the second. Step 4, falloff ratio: 0.92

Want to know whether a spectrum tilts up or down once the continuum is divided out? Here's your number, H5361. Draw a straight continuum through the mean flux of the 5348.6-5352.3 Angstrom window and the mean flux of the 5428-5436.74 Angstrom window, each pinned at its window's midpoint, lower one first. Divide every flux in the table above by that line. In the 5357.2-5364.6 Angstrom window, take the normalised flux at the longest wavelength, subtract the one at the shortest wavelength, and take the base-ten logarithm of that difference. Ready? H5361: -2.1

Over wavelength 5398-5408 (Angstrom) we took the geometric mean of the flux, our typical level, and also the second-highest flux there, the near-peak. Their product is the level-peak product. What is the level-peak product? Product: 92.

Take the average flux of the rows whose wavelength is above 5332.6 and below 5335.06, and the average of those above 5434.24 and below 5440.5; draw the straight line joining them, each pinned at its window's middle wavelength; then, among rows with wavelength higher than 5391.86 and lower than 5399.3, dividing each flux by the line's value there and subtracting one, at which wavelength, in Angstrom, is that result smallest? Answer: 5397.45 Angstrom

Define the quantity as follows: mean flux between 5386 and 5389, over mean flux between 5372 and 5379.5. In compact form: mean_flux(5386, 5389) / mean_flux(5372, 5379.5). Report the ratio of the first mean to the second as 1.05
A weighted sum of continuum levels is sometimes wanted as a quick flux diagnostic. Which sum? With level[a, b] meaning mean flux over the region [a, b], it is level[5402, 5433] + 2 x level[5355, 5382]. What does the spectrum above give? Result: 28.4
